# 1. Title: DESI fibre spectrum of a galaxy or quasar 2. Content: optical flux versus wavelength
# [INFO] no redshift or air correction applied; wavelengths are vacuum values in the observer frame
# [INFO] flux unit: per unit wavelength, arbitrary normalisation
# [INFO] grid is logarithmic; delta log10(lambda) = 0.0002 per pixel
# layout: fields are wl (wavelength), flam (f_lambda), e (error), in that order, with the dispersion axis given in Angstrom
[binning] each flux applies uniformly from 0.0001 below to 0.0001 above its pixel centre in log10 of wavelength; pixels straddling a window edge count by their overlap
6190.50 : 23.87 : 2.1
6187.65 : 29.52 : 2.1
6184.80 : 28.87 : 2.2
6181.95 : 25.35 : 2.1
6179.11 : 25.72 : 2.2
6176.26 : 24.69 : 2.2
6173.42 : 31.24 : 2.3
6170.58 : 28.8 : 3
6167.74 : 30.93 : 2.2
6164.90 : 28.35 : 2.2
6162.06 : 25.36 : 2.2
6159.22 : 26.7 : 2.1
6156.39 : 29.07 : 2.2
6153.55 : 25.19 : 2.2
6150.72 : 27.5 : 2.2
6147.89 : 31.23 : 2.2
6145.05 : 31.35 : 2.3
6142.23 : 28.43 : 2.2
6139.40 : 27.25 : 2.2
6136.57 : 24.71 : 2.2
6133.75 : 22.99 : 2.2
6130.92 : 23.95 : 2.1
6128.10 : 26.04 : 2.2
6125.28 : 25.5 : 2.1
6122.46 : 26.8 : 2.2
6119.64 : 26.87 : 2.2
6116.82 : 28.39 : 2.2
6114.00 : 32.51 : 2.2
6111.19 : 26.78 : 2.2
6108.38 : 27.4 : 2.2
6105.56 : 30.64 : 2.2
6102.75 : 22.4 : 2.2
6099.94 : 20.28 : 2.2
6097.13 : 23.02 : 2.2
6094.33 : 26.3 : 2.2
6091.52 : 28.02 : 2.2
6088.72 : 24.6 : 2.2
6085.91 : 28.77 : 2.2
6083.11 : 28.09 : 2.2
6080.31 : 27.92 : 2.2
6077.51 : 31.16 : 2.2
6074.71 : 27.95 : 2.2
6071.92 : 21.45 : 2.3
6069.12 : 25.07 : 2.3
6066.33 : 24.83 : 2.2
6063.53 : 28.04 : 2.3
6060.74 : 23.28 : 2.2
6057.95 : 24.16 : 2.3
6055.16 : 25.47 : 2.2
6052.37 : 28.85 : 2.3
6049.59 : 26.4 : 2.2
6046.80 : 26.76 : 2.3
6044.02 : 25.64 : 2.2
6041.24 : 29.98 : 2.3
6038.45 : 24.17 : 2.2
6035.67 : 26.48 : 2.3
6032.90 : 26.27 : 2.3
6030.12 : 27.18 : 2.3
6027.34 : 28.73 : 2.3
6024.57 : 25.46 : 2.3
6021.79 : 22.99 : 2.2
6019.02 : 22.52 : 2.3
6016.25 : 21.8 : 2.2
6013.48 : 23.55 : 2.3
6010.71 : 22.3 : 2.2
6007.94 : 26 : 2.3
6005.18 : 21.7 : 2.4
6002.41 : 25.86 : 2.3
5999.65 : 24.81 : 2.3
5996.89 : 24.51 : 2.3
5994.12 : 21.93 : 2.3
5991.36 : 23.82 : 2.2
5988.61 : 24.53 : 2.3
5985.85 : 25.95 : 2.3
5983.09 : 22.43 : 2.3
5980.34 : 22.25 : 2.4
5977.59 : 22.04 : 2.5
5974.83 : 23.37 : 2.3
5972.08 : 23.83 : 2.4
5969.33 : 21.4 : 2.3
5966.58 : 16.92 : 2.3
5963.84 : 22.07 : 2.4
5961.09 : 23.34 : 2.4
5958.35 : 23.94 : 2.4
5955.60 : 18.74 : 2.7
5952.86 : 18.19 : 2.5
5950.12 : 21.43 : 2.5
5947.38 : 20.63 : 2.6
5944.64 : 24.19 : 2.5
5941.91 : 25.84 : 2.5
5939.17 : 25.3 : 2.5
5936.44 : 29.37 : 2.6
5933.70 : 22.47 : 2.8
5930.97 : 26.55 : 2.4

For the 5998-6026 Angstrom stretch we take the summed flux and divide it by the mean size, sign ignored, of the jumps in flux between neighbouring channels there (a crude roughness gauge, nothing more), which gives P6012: 107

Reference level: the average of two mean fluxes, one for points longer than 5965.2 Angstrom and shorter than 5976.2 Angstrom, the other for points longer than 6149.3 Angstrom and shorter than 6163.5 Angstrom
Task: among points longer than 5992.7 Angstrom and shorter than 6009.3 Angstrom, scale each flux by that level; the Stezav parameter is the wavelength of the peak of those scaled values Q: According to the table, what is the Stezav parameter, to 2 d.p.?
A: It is 6007.94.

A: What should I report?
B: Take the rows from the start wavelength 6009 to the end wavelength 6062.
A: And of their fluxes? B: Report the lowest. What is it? 21.8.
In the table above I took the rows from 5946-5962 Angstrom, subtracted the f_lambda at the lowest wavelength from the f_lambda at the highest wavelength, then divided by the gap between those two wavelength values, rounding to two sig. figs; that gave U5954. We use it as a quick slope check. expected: 0.20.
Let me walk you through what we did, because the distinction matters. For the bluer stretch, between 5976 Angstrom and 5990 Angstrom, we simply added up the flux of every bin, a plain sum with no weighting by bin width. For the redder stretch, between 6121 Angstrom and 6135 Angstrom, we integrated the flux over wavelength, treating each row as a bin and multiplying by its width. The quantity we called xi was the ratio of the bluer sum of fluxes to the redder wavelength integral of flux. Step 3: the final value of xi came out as 0.33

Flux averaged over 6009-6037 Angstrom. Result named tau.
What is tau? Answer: 24.7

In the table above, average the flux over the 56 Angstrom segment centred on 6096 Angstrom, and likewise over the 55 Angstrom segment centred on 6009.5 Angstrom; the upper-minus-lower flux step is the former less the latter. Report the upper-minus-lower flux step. 2.3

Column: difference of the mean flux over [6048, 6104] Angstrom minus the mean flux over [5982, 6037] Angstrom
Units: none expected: 1.36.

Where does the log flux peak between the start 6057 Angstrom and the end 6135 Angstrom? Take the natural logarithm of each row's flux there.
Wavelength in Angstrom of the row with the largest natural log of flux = 6114.00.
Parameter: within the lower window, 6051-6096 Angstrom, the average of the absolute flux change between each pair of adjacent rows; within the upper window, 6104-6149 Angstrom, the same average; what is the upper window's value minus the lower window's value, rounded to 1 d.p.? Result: -0.8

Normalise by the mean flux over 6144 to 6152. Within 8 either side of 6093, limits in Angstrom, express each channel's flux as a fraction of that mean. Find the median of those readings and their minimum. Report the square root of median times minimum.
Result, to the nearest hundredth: 0.76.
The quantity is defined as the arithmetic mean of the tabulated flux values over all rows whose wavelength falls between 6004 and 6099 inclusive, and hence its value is 25.7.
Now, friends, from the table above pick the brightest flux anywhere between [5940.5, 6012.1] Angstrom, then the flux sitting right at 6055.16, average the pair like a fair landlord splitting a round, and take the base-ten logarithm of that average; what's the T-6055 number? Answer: 1.41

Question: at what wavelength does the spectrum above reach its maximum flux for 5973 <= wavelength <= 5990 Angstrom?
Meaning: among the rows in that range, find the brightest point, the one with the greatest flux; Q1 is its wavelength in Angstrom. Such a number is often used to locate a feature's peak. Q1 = 5985.85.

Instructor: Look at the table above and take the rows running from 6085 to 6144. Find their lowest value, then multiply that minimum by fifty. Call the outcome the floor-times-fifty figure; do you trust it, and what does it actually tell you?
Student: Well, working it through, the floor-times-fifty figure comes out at 1014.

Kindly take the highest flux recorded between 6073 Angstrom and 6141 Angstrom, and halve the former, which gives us 16.3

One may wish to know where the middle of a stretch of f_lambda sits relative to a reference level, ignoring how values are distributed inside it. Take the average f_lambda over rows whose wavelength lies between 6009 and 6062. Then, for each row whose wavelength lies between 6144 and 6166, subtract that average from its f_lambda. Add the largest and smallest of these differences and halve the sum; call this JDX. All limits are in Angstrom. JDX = 2.9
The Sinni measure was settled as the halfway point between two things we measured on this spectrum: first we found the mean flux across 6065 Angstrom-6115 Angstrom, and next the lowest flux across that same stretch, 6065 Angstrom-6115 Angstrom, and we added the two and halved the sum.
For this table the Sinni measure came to 23.4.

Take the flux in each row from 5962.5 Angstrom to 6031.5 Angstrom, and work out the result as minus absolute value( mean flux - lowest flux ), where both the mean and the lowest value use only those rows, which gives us -6.6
